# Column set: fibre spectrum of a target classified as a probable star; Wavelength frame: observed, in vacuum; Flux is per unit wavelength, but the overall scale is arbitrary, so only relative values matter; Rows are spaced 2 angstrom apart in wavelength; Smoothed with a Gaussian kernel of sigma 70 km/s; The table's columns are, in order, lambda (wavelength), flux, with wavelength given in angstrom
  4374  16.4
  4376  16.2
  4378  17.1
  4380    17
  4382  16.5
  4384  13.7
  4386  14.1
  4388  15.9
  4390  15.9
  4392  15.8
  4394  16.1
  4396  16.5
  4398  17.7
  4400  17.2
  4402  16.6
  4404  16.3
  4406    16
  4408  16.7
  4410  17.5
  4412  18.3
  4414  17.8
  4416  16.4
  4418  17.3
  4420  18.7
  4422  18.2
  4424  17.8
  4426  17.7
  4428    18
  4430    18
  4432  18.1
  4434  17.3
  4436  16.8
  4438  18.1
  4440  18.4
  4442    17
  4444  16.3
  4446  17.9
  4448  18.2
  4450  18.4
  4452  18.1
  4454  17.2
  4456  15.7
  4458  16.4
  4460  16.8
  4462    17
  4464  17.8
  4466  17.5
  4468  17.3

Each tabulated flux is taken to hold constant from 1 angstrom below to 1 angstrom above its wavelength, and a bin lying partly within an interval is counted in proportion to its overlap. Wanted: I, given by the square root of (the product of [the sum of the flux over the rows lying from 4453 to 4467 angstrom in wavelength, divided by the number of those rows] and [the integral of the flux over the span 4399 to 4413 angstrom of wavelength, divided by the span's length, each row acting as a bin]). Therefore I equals 16.9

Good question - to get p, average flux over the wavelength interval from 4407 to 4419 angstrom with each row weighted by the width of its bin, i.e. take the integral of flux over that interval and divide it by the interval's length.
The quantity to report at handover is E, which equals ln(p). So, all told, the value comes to 2.853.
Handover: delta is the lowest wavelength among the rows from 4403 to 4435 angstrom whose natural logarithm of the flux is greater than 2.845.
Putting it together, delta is 4410 angstrom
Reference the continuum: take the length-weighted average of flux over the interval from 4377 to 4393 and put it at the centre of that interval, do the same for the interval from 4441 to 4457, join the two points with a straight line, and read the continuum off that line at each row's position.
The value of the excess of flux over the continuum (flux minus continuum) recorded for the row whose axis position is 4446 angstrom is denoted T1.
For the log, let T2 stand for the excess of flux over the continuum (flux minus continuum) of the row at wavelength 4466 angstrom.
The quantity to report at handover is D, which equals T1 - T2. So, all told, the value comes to 0.9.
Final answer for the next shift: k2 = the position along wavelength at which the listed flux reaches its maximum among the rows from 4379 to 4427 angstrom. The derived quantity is 4420 angstrom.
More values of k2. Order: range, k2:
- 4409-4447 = 4420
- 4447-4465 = 4450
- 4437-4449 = 4440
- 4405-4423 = 4420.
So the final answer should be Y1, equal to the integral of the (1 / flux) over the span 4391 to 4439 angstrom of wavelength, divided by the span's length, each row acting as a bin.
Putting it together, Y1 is 0.0580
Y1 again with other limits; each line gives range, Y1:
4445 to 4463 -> 0.0580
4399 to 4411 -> 0.0599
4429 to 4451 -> 0.0566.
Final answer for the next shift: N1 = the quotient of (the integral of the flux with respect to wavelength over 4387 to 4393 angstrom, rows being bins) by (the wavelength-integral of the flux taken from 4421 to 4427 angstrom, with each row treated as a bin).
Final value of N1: 0.89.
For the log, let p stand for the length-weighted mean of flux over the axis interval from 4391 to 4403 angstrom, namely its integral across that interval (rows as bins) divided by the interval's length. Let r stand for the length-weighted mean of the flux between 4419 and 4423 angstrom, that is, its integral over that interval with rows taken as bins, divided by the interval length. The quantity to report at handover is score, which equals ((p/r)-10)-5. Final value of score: -14.1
